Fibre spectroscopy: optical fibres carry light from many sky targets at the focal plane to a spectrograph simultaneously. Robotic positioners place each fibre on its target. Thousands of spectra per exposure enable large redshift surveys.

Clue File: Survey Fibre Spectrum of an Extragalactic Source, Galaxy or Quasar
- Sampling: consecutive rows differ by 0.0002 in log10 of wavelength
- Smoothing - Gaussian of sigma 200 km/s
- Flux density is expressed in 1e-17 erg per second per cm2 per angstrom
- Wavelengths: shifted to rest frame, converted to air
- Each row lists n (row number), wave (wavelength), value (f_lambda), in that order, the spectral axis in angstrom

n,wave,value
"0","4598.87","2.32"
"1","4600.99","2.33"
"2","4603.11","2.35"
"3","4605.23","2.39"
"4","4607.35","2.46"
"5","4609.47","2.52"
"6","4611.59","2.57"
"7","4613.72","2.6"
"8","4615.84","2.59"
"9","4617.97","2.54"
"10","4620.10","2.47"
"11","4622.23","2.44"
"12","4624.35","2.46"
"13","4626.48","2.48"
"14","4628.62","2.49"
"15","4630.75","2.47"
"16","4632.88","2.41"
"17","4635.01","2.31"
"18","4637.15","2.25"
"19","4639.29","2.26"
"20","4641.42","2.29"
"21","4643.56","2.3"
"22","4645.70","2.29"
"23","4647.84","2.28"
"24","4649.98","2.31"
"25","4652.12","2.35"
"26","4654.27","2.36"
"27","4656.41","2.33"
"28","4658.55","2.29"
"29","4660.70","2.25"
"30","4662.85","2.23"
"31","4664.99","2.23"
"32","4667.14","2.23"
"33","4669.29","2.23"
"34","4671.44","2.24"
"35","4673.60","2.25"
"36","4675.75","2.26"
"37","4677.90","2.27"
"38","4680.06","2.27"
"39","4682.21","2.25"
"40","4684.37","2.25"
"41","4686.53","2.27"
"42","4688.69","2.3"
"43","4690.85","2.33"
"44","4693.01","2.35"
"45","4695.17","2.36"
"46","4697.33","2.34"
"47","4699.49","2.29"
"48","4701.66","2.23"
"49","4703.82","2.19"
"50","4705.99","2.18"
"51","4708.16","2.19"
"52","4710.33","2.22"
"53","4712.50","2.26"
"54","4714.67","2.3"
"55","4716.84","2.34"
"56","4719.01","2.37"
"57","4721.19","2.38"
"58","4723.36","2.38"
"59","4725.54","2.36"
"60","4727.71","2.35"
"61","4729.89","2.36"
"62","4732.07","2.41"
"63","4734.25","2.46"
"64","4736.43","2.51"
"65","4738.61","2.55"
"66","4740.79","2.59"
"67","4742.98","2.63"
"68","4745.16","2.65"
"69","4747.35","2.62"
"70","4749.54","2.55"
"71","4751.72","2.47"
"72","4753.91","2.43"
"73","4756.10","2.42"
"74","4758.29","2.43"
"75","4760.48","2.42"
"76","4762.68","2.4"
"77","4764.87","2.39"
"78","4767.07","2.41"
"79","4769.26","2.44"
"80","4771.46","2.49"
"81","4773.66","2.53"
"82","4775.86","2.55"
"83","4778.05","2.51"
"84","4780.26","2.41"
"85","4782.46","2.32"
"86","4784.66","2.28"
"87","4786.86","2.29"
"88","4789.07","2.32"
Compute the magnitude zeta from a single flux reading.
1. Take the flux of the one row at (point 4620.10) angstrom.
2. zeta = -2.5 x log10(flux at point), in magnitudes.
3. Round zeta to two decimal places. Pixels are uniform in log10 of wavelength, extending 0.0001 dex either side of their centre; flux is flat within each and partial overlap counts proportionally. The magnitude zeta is -0.98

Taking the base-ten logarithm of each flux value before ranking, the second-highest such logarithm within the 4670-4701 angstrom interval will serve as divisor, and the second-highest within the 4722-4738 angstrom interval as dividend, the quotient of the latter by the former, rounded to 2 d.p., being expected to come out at 1.05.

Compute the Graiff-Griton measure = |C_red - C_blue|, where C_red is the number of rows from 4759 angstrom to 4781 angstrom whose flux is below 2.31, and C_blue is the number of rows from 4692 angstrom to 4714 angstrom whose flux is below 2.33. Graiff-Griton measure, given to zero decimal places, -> 7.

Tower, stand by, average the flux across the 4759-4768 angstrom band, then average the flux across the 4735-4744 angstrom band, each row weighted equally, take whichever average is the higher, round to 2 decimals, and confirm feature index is 2.57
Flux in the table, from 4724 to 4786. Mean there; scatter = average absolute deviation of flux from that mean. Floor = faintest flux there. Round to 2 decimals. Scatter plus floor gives 2.36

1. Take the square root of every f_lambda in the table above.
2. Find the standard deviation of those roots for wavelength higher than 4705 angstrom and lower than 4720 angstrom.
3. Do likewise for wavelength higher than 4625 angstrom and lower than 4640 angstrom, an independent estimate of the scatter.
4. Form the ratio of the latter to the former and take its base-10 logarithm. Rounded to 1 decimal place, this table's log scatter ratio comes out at 0.1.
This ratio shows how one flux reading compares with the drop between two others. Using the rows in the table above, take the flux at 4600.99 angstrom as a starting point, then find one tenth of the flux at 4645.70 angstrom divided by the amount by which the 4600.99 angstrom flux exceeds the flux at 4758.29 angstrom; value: -2.3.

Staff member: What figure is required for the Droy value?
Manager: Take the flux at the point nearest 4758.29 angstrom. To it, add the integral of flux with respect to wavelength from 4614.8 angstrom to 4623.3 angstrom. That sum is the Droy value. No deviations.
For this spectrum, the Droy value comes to 23.8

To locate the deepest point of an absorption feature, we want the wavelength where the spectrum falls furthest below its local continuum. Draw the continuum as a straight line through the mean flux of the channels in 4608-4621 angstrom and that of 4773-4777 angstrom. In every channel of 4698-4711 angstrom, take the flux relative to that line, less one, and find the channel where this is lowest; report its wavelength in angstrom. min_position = 4705.99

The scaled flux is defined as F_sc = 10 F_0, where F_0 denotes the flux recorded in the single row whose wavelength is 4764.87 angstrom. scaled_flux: 23.9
